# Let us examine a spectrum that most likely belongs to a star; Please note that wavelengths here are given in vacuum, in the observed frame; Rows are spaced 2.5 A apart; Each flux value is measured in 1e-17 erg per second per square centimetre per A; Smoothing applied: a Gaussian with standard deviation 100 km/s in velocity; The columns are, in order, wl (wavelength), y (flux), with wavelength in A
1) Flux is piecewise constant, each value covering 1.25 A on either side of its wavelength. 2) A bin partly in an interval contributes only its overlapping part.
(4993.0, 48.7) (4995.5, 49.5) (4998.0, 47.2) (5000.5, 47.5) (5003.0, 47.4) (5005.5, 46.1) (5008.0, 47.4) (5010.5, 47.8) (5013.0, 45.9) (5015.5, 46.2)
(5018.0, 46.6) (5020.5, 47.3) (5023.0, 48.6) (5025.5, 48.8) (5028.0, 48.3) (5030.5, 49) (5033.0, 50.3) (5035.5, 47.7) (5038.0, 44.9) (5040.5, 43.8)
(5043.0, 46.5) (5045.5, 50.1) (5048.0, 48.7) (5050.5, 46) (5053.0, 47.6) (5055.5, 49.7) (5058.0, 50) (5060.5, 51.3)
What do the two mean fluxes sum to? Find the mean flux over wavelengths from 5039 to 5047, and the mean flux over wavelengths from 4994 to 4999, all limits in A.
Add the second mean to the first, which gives 95.2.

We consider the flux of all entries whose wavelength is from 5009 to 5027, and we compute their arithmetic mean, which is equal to 47.3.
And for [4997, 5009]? 47.1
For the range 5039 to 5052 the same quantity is 47.0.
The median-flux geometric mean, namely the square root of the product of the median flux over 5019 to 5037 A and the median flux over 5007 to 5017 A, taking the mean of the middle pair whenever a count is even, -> 47.7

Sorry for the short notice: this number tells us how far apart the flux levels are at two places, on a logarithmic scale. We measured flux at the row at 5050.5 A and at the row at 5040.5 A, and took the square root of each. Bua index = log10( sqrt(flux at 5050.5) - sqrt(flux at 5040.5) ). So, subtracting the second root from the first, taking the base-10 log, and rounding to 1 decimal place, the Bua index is -0.8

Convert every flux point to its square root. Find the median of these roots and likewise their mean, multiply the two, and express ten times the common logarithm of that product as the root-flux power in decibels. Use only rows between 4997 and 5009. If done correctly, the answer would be 16.7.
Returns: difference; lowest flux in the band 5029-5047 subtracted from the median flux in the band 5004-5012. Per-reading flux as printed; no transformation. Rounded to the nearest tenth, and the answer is 3.6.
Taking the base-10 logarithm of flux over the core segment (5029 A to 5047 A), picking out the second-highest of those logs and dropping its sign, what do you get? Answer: 1.70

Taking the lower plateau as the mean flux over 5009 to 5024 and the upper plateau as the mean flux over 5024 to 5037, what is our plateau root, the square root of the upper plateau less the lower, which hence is 1.3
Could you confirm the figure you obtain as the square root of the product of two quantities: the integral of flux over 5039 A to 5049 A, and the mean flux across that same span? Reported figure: 149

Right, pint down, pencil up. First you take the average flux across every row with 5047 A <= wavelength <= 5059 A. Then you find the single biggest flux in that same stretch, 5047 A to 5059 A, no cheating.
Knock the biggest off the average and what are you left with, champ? -1.6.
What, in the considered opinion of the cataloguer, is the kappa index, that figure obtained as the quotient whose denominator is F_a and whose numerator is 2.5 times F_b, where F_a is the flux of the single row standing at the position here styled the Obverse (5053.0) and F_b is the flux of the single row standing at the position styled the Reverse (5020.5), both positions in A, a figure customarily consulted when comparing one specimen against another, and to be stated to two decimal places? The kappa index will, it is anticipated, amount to 2.48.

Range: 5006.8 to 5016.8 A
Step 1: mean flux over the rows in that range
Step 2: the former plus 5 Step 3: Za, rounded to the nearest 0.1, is 51.8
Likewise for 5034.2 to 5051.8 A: 51.8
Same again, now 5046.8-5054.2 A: 52.4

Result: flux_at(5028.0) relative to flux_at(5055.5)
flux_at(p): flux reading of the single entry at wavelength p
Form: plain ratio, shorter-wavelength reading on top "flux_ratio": 0.972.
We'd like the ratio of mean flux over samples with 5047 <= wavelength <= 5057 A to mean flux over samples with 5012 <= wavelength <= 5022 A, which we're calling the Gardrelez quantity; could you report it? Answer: 1.03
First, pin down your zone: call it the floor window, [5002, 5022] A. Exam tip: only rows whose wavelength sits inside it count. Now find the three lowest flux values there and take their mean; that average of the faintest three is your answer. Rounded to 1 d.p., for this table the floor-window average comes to 46.1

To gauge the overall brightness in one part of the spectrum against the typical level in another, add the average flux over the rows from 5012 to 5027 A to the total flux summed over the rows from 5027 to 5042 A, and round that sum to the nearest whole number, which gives 331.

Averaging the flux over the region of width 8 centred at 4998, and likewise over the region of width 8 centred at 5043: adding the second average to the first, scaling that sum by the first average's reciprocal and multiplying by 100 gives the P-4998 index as 197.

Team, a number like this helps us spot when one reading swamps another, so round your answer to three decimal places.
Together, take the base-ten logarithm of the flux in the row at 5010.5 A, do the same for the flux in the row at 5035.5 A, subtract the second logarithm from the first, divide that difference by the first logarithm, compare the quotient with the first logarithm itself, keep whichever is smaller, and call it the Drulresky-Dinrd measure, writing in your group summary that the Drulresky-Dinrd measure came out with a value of 0.001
